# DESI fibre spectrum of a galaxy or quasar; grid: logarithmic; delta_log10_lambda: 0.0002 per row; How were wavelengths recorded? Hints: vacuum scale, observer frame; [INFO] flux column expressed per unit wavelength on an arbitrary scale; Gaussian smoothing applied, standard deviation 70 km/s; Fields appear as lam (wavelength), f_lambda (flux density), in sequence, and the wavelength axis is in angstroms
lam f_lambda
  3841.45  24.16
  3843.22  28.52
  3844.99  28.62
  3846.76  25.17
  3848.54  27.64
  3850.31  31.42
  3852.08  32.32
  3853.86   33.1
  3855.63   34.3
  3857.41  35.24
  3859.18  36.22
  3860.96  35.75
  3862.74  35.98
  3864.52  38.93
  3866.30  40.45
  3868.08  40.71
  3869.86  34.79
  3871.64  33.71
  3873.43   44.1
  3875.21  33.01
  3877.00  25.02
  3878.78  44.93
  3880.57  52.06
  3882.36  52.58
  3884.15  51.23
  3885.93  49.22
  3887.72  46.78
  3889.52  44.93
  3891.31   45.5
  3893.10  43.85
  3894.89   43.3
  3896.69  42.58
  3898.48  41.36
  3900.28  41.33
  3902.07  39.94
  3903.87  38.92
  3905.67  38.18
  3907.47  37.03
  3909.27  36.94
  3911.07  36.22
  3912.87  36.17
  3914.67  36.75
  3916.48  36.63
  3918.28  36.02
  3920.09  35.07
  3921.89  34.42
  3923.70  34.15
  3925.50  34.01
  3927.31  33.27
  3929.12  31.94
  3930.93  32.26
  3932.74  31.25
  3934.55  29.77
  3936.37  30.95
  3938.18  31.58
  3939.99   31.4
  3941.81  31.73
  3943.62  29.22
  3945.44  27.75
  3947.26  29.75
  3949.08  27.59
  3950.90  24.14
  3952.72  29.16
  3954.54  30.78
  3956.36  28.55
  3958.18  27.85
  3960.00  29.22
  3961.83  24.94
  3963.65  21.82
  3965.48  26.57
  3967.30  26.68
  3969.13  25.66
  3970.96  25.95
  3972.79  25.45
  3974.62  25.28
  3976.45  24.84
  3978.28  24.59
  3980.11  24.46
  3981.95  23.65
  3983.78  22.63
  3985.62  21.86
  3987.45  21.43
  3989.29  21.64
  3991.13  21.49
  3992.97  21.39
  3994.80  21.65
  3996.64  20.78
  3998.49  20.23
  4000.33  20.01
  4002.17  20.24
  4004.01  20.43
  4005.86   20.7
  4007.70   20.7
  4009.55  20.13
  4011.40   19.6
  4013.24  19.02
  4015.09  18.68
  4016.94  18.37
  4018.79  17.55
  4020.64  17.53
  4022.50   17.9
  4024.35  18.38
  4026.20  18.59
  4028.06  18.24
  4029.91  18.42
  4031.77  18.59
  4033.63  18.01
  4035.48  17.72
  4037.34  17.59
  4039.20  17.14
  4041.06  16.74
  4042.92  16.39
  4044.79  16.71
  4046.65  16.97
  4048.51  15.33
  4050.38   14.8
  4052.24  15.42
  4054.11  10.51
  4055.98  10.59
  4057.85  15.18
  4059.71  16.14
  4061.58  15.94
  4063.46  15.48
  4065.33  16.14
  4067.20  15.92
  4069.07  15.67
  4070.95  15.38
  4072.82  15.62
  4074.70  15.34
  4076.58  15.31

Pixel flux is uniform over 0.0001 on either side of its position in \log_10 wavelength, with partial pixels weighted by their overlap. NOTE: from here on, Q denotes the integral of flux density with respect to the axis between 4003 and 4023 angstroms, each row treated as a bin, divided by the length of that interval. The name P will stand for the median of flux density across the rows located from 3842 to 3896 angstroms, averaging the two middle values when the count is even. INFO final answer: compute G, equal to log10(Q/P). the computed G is -0.27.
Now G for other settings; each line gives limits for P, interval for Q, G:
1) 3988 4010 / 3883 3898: 0.35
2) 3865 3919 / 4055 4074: -0.43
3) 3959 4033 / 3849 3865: 0.21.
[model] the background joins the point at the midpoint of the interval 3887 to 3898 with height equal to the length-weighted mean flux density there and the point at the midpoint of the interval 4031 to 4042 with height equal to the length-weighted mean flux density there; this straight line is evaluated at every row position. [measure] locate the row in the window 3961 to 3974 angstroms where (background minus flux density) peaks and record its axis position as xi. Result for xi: 3963.65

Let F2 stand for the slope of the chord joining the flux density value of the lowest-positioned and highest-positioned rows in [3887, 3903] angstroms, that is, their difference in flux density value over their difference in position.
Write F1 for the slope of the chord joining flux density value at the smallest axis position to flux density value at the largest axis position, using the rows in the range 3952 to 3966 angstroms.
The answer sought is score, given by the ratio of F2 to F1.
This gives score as 2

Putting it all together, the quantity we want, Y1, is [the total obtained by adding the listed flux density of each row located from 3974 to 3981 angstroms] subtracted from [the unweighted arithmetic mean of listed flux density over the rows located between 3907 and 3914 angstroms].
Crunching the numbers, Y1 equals -63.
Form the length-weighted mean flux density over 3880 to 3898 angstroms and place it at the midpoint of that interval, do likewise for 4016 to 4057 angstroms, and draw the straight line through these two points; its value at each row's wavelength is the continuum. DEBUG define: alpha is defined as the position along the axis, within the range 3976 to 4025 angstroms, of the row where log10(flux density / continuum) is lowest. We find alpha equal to 3987.45 angstroms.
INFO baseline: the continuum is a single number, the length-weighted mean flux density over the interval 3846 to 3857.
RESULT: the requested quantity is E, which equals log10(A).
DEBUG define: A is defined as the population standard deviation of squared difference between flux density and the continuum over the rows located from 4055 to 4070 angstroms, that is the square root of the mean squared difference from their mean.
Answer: 1.79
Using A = 62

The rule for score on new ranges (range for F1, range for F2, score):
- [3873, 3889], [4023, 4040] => 0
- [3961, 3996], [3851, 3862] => -4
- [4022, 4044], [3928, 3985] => 2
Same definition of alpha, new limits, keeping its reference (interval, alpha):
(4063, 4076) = 4063.46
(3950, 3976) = 3963.65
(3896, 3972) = 3963.65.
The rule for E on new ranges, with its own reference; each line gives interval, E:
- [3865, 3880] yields 1.85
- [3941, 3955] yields 1.16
